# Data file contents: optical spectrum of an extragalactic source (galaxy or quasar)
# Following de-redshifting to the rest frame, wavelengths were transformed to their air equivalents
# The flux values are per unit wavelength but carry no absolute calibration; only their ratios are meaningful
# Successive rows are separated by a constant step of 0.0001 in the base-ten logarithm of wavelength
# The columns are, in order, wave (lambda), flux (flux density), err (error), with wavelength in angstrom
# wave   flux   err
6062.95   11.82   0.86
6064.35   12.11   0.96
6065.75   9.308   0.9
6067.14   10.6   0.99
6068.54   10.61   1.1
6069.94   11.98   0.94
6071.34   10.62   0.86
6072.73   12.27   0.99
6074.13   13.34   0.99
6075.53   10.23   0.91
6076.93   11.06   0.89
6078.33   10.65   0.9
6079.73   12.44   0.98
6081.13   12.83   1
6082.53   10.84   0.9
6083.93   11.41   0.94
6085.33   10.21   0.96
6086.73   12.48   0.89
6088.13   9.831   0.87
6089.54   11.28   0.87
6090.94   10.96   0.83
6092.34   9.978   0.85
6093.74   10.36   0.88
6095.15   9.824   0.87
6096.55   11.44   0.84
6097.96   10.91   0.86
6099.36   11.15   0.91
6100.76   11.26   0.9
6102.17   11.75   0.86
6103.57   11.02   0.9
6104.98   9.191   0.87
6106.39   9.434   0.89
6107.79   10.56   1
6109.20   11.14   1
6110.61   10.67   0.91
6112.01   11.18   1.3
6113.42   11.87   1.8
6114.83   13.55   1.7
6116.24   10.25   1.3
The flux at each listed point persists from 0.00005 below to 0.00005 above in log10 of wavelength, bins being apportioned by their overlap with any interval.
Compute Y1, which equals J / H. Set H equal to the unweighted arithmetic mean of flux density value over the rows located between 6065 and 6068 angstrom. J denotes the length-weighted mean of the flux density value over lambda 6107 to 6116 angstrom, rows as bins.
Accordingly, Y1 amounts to 1.15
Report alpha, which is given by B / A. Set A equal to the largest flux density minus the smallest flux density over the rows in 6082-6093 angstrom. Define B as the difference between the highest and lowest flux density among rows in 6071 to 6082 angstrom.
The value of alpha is 1.2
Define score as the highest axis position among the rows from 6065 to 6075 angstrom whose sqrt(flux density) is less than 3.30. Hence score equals 6071.34 angstrom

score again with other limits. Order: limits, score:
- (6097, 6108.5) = 6107.79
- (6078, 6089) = 6088.13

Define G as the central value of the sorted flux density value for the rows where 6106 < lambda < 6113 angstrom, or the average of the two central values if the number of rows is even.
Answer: 10.7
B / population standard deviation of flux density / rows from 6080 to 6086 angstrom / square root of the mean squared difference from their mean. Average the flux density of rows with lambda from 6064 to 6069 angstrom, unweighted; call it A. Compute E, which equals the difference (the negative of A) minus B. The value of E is -11.6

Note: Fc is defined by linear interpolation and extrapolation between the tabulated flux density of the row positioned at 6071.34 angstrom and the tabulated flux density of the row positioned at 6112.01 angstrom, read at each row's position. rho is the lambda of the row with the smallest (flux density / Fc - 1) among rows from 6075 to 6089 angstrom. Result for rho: 6088.13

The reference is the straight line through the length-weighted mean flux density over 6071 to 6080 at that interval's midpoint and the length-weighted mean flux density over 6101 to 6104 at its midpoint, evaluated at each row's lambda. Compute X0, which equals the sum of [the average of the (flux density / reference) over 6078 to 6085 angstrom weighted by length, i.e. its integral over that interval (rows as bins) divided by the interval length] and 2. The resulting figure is 3.011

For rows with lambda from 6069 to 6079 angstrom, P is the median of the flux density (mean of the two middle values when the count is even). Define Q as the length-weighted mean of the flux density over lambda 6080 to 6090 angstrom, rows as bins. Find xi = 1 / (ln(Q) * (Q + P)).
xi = 0.0184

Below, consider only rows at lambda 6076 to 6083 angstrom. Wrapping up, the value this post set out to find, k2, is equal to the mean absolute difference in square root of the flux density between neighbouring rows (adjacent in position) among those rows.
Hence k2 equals 0.168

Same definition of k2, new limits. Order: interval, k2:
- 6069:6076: 0.262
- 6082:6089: 0.251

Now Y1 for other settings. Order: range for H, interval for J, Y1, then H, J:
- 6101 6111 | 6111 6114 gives 1.09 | 10.5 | 11.4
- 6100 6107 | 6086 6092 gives 1.05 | 10.5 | 11.1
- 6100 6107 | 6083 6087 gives 1.07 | 10.5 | 11.2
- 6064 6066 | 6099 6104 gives 1.06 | 10.7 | 11.3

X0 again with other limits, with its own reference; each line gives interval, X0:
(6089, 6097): 2.927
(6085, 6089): 2.951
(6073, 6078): 3.002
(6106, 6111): 2.923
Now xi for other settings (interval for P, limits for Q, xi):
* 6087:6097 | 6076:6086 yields 0.0190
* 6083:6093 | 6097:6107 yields 0.0195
